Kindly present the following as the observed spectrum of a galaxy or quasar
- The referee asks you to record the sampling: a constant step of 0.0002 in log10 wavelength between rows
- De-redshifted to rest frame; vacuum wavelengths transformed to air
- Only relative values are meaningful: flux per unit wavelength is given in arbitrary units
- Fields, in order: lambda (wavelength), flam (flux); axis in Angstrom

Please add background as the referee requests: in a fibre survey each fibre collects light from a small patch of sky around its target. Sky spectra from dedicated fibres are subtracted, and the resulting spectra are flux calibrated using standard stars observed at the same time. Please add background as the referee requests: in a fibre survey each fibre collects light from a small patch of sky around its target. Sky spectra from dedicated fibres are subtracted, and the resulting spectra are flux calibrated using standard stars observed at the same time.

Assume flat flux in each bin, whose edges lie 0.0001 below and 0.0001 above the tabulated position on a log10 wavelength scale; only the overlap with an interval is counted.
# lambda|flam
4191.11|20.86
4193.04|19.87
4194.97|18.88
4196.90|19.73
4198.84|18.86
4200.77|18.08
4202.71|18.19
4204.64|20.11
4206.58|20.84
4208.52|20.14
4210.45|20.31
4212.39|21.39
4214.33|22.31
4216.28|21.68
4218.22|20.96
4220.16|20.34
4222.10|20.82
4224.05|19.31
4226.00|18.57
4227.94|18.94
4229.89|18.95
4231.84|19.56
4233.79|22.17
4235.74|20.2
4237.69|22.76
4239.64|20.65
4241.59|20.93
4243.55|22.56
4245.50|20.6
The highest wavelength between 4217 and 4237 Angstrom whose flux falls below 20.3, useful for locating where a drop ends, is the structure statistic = 4235.74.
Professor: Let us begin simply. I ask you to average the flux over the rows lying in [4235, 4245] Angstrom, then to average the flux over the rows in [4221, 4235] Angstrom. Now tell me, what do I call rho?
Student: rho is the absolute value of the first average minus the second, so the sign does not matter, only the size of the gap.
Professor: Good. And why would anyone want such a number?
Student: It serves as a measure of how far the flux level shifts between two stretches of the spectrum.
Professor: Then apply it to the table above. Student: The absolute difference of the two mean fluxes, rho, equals 1.7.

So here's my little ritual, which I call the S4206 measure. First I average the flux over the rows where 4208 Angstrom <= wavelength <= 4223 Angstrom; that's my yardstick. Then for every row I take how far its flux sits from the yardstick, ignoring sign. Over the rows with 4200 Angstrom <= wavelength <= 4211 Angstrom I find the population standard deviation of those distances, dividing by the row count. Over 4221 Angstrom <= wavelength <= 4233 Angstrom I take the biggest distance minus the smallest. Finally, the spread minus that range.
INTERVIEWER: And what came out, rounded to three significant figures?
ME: -1.18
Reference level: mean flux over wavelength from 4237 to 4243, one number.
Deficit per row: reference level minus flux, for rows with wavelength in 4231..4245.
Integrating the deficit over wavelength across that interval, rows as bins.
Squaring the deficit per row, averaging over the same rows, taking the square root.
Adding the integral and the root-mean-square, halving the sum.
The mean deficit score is 2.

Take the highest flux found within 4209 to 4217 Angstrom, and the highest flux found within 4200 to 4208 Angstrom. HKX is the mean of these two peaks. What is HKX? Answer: 21.6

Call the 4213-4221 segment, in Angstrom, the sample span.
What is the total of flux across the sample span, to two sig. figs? 85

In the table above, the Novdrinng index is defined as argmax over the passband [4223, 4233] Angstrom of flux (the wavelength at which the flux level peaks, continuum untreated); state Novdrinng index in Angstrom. 4231.84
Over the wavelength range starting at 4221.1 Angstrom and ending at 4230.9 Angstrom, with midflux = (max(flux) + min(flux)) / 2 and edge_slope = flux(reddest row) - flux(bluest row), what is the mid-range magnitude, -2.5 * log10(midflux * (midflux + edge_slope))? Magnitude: -6.36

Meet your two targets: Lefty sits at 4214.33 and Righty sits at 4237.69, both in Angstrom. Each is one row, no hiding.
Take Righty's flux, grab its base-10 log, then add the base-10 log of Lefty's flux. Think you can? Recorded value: 2.71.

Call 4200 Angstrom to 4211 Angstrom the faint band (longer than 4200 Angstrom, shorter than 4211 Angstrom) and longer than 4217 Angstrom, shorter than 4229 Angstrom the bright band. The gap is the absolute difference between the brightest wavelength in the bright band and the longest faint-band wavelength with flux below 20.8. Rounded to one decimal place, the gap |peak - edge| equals 7.8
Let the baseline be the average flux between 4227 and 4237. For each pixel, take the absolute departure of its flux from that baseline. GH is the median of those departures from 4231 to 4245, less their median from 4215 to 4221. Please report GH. -0.03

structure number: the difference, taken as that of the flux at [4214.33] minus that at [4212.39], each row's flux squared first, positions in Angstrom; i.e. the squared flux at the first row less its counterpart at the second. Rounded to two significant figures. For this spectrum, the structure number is 40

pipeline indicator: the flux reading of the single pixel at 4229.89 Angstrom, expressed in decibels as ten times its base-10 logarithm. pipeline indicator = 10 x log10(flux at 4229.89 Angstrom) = 12.8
